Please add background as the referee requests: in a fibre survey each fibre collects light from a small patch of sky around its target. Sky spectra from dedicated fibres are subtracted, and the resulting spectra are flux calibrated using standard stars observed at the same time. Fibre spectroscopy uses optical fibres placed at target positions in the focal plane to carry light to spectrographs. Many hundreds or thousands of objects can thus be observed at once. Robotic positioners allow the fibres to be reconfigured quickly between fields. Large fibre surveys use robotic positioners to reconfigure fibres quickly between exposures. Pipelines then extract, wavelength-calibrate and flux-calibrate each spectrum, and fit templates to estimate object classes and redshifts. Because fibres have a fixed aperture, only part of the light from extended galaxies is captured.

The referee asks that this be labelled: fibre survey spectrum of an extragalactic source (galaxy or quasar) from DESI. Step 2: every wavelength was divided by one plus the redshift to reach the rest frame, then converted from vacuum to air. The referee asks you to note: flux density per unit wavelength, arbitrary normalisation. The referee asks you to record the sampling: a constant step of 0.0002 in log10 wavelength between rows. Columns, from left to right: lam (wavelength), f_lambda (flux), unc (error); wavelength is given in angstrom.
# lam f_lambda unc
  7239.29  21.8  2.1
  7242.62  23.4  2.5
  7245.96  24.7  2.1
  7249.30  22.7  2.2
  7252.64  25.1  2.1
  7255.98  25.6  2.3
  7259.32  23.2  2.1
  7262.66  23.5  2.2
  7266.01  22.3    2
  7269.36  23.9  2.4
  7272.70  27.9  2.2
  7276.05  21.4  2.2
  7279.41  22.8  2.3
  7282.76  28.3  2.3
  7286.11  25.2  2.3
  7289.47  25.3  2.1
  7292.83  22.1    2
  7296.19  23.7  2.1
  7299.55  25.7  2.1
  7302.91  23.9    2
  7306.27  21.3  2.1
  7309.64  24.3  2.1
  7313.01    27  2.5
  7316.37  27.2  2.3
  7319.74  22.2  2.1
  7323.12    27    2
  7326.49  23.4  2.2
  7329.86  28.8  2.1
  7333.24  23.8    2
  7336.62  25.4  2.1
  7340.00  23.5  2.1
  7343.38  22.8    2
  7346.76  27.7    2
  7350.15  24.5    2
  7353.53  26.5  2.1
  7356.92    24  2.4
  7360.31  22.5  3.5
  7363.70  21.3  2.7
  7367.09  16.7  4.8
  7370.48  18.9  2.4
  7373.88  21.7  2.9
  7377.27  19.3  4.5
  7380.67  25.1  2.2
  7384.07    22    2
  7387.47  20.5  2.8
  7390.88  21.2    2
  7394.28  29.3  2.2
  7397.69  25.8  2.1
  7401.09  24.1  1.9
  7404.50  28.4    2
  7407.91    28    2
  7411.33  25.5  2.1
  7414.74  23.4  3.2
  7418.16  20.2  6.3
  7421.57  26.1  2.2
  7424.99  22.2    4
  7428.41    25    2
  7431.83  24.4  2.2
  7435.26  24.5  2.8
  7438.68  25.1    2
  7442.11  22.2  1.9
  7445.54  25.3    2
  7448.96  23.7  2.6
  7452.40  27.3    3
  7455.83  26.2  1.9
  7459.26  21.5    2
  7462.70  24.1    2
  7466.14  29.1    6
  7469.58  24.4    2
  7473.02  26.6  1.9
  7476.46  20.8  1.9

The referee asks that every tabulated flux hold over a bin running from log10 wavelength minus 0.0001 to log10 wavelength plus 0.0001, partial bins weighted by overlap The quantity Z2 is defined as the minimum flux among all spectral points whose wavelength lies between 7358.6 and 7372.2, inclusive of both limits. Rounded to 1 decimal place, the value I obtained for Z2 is 16.7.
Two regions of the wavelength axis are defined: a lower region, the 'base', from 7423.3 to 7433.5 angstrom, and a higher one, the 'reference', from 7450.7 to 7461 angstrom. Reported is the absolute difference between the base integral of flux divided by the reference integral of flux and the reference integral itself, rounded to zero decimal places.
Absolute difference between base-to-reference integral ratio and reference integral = 257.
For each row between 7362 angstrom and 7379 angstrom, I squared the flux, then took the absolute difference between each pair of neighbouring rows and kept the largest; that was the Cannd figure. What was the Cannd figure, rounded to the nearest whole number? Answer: 175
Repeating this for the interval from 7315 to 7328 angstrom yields 247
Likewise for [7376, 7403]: 409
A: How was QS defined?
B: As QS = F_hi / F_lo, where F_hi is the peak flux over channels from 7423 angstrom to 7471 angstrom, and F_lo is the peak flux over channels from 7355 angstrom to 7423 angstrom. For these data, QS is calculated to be 0.99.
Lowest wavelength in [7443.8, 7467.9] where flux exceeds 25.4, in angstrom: 7452.40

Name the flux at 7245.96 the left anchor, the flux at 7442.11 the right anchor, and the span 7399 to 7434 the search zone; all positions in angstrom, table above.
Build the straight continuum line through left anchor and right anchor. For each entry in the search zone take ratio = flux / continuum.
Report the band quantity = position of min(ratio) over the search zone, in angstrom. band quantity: 7418.16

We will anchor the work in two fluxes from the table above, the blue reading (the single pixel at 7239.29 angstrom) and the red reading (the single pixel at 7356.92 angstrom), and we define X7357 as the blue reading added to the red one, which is 46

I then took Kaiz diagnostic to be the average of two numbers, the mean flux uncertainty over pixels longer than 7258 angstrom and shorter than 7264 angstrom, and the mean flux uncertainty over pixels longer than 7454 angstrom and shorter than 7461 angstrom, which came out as 2.1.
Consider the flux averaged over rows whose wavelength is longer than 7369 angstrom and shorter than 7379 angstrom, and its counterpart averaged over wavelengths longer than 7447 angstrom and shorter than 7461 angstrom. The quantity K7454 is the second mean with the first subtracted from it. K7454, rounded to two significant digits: 4.7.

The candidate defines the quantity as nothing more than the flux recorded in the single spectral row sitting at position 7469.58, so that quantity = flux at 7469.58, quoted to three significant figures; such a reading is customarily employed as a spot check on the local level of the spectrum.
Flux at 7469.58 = 24.4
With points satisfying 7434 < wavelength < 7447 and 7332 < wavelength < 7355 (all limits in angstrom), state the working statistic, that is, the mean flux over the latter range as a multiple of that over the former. 1.03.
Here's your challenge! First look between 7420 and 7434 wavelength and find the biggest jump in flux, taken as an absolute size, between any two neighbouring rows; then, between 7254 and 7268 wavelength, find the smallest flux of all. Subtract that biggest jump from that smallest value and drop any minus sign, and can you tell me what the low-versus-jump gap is 18.4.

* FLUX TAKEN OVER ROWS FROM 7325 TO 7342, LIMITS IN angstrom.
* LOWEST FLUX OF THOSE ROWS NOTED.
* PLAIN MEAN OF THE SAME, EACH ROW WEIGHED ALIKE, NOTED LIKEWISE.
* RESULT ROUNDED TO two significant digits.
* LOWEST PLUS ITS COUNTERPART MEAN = 48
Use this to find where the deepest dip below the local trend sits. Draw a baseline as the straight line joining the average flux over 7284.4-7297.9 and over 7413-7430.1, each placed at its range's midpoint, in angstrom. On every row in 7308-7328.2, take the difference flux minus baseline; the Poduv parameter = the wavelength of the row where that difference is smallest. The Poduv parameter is 7319.74 angstrom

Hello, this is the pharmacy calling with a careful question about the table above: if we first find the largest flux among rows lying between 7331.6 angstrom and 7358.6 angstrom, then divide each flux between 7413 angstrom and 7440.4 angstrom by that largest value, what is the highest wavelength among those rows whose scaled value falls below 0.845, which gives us 7424.99 angstrom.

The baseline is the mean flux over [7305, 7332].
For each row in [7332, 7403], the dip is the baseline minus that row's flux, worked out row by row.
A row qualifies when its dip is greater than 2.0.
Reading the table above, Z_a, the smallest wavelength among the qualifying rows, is 7343.38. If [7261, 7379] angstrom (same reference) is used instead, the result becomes 7266.01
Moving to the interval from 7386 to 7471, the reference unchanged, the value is 7387.47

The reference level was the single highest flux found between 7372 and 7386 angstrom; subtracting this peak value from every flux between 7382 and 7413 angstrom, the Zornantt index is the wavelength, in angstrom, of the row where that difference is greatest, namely 7394.28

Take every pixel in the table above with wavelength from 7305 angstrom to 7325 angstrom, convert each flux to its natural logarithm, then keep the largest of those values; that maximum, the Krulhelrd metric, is 3.30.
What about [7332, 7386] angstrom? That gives 3.32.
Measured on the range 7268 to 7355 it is 3.36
